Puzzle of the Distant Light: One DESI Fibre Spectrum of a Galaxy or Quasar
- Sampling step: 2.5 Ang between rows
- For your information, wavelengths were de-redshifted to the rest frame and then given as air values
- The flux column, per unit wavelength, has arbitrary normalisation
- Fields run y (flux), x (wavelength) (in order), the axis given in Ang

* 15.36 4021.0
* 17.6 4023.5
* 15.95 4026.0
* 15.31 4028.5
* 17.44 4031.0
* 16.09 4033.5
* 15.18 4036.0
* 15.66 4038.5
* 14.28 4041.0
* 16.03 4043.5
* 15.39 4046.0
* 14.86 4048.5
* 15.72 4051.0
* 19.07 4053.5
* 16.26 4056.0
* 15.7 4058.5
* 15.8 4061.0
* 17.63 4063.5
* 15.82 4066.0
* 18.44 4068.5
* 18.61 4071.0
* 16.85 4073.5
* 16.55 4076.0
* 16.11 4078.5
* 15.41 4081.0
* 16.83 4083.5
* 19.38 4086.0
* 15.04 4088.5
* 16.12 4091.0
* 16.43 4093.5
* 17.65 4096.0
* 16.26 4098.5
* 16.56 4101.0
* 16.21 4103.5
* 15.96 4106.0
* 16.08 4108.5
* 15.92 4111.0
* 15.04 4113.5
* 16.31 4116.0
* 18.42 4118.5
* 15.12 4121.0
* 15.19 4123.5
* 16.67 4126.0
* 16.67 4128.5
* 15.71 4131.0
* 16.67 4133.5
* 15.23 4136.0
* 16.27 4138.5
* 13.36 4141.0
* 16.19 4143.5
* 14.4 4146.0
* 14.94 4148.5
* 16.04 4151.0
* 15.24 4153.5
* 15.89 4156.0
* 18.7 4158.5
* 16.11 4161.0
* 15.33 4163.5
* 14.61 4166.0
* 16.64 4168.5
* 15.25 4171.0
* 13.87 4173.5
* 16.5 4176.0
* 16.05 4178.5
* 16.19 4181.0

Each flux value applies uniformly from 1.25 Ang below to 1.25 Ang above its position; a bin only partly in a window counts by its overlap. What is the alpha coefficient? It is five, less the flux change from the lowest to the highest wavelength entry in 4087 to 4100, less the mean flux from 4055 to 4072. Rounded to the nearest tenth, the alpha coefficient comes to -13.1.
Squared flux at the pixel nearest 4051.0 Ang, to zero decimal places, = 247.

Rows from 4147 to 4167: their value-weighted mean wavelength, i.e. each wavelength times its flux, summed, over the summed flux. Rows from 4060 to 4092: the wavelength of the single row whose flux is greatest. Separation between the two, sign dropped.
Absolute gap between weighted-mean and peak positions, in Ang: 71.2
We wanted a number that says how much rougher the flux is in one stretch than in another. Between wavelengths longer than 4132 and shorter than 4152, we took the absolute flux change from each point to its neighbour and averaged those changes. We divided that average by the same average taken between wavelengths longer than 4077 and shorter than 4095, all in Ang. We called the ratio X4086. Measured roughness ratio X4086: 0.96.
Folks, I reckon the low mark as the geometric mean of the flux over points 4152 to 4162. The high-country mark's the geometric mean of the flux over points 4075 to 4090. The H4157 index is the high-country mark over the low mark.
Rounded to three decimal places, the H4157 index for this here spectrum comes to 1.004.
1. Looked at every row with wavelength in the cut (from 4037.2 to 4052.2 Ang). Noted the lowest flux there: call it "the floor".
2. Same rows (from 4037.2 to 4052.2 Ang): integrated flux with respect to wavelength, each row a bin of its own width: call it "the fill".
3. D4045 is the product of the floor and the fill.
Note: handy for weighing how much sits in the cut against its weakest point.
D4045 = 3282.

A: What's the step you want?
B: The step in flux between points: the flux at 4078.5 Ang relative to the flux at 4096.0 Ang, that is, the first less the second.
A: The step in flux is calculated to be -1.5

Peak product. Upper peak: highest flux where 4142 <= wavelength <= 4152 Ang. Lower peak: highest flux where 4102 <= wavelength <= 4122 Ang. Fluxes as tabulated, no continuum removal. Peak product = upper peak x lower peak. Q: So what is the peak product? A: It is 298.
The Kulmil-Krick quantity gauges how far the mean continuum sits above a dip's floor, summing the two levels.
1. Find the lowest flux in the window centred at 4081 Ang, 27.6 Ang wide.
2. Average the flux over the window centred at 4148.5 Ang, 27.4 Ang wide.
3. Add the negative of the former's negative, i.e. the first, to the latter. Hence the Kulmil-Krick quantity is 30.7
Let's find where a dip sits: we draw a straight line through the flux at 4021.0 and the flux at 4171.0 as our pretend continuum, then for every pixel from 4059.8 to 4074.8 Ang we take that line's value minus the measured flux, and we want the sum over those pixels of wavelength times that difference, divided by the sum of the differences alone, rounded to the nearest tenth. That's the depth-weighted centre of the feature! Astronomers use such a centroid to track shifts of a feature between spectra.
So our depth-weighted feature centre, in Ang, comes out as 4068.5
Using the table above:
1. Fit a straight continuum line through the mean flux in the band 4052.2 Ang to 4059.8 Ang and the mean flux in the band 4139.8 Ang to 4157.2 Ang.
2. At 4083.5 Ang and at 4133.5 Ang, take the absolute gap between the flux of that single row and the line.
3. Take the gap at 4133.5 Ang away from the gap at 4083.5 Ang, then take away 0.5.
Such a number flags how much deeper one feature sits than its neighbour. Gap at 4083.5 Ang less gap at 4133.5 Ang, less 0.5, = -1.3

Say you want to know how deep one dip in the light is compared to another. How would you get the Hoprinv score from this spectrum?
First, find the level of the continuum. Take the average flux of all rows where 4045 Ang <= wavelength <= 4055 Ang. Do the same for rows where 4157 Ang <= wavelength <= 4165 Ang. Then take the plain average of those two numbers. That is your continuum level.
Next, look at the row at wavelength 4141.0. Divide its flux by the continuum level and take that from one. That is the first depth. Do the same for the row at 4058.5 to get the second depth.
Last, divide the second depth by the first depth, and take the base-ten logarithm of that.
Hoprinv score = -0.6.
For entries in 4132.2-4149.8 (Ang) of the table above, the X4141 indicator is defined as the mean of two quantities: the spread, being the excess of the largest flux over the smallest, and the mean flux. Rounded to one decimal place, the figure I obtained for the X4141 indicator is 9.3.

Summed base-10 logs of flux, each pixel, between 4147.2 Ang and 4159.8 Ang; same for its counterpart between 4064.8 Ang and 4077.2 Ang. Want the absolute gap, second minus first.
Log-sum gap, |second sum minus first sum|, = 0.14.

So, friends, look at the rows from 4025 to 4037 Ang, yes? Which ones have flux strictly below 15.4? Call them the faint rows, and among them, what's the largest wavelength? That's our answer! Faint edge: 4036.0 Ang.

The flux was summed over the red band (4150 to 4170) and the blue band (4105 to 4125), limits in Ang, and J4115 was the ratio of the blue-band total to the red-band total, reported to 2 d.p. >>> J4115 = 1.00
